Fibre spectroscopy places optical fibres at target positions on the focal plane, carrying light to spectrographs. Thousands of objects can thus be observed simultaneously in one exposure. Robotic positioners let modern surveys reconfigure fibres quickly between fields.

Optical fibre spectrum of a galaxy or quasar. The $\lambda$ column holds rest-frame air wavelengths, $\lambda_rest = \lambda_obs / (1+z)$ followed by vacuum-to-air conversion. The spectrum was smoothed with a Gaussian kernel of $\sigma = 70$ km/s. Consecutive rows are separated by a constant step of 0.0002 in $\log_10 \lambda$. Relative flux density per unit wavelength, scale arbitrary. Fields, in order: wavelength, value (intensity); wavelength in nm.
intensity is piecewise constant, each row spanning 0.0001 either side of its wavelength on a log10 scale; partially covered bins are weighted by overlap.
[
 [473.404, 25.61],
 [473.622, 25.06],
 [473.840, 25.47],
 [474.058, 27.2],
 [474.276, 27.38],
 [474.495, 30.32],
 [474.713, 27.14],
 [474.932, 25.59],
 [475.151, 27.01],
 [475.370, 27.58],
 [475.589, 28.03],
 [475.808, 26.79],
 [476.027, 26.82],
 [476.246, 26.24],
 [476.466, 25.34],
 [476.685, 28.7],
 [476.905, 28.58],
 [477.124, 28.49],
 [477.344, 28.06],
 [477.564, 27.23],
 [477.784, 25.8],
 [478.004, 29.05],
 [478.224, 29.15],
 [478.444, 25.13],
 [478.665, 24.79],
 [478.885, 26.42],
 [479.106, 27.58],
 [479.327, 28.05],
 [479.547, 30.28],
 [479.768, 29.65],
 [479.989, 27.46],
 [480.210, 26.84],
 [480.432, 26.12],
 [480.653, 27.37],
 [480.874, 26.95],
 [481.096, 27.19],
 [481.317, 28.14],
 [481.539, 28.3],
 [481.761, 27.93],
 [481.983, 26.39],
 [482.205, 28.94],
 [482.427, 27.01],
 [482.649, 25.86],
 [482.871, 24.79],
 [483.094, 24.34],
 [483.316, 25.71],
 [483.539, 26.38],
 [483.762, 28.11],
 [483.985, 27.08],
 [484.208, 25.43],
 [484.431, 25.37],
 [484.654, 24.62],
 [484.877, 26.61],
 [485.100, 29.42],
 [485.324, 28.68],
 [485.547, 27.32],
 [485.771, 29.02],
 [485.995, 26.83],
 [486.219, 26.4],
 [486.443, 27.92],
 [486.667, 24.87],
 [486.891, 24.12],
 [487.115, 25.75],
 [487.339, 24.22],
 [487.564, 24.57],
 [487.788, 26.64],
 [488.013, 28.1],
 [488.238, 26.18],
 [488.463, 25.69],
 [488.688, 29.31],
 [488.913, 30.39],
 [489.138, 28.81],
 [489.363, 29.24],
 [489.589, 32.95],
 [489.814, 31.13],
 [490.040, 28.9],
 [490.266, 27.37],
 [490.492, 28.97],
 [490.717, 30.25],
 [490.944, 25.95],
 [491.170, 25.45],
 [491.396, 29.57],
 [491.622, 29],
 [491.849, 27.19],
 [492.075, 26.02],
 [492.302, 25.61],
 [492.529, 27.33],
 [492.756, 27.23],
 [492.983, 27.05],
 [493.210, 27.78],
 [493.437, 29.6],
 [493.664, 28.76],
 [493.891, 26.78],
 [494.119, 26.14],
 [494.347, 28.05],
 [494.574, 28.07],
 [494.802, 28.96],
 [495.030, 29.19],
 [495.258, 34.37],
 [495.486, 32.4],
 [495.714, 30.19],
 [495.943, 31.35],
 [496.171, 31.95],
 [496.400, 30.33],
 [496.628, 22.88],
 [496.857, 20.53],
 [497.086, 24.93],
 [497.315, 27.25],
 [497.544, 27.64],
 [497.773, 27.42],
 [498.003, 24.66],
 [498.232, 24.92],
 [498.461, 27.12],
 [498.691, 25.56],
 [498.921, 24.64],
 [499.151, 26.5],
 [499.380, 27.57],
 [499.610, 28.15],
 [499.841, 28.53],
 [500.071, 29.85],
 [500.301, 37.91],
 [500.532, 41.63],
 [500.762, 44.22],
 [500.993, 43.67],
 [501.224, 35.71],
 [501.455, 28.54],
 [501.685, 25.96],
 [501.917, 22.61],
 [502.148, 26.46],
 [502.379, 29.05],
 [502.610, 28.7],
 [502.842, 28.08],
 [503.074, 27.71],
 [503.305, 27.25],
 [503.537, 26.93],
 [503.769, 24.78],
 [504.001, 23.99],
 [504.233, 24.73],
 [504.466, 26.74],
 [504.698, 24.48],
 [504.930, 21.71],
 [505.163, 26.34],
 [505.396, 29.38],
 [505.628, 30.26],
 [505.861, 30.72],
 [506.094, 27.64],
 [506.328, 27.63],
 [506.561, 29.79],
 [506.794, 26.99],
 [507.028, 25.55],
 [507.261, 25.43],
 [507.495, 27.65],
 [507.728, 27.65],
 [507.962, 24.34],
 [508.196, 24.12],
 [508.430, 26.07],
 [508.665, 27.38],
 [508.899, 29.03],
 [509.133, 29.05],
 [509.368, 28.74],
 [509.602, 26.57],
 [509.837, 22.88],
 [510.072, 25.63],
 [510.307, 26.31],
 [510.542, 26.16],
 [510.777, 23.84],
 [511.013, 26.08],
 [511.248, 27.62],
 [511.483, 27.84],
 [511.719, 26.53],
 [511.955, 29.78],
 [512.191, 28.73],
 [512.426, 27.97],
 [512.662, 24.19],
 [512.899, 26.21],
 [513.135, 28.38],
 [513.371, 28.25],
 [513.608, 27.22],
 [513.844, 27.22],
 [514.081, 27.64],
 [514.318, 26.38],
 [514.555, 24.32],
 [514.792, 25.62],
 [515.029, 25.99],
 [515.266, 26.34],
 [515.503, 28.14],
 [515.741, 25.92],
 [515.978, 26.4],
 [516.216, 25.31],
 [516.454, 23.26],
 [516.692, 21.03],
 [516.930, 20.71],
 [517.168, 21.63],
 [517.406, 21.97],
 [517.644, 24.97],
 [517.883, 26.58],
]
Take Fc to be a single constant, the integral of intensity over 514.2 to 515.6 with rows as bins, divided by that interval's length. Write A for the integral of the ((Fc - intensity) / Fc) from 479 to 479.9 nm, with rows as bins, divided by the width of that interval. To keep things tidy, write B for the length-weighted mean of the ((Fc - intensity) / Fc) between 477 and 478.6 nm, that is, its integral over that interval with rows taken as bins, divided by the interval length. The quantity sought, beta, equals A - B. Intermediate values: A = -0.105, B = -0.053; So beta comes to -0.05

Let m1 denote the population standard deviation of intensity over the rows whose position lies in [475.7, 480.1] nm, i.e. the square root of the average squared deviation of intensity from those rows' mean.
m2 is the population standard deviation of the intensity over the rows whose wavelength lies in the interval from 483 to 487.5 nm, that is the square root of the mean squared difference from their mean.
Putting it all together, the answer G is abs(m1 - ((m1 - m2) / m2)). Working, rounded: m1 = 1.5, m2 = 1.6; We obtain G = 1.6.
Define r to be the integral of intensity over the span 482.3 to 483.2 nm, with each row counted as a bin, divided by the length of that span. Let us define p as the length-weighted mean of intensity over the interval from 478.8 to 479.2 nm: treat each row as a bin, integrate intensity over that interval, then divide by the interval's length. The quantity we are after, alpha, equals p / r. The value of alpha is 1.06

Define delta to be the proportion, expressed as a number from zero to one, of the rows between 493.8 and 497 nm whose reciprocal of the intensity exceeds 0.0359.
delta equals 0.29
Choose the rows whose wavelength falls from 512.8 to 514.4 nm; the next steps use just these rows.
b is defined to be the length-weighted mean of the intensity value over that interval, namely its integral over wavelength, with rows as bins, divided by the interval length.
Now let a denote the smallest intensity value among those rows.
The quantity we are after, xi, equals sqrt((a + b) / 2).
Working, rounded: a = 26.21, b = 27.4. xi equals 5.18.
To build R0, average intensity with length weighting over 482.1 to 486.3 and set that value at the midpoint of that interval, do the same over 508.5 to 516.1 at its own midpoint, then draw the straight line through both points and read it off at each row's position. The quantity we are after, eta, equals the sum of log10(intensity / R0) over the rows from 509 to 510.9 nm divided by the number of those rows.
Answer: -0.012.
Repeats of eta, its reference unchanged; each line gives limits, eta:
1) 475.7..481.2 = 0.010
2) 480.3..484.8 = -0.003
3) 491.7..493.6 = 0.007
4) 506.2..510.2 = -0.002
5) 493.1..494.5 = 0.017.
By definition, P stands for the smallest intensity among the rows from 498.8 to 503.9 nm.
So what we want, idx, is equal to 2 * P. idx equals 45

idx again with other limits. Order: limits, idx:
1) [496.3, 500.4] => 41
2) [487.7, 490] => 51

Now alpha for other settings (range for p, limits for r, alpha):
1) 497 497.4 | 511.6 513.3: 0.95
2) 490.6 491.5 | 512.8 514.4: 1.02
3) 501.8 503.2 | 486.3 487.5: 1.07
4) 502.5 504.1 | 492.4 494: 0.96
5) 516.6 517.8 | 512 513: 0.82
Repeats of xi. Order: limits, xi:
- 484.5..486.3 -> 5.10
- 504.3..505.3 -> 4.83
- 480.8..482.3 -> 5.20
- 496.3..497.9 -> 4.81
